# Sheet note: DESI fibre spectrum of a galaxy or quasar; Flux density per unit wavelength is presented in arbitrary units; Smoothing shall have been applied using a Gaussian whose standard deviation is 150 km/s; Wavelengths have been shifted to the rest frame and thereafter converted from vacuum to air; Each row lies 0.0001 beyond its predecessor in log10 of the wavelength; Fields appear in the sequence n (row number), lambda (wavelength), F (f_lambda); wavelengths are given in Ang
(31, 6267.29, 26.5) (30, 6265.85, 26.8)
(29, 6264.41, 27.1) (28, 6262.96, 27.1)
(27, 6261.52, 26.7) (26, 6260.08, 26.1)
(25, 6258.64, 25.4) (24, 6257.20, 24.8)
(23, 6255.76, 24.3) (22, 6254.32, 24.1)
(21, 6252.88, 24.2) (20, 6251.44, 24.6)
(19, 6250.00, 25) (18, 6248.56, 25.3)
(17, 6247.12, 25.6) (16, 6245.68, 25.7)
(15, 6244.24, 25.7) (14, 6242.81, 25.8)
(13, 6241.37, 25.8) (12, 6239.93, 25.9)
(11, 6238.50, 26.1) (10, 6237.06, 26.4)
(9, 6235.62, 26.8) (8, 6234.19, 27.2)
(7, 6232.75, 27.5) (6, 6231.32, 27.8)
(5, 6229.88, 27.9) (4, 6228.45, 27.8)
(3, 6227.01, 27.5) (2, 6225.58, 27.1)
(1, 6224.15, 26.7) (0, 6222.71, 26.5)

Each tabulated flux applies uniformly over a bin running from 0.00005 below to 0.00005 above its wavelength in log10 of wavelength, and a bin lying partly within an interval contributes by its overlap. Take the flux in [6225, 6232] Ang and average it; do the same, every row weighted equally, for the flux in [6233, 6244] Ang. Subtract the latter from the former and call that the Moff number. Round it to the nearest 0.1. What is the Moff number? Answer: 1.3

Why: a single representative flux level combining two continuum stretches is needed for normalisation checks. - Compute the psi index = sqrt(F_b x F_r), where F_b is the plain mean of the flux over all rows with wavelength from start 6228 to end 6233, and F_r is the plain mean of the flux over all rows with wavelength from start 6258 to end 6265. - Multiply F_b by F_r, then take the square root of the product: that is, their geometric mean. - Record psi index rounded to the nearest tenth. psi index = 27.1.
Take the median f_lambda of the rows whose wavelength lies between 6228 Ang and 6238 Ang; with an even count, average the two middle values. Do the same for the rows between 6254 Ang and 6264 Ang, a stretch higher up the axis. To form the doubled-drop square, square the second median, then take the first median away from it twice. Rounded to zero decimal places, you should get 590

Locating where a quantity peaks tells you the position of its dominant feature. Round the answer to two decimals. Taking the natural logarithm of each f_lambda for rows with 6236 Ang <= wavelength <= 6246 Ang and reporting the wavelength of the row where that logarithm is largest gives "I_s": 6237.06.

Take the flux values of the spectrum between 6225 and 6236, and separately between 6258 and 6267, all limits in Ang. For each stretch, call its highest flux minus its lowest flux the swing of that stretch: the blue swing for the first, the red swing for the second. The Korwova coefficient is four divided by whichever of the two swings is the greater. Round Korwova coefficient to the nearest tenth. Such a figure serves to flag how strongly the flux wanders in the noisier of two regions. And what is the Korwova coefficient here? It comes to 2.4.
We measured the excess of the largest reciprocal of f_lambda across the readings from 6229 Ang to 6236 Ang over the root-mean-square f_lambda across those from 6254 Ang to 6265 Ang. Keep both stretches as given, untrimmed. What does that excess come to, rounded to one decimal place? -25.7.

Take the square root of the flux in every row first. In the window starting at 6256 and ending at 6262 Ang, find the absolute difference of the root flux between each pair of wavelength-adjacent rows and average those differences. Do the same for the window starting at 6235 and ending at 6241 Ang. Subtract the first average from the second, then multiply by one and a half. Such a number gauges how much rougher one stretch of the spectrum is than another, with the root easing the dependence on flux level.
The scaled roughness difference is -0.05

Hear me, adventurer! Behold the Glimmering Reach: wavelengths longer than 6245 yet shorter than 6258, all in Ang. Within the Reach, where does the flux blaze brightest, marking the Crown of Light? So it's 6245.68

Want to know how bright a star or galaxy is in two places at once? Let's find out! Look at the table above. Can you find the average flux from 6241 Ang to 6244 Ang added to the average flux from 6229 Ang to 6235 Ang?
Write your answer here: 53.4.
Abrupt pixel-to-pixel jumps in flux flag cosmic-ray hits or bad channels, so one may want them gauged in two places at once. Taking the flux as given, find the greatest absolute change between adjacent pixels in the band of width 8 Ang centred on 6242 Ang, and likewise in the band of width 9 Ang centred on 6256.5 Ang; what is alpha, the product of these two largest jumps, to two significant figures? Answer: 0.14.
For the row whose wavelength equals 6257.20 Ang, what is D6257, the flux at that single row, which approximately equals 24.8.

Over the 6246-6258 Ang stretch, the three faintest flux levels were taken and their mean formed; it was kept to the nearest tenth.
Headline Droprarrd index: 24.2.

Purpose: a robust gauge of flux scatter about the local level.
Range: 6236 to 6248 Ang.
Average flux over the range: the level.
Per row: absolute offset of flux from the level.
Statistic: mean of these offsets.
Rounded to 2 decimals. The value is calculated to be 0.19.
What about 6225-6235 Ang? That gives 0.25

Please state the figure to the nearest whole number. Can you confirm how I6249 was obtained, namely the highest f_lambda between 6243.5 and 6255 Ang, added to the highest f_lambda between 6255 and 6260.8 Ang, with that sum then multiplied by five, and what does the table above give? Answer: 259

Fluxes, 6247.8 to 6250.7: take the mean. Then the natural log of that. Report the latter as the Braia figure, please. 3.22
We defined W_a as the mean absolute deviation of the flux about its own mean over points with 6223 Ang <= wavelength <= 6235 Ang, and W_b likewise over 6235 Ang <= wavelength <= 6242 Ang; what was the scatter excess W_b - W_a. 0.0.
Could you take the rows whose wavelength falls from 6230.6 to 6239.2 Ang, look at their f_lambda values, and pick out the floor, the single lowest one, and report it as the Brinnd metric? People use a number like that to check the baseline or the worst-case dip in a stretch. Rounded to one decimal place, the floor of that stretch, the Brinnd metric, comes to 26.1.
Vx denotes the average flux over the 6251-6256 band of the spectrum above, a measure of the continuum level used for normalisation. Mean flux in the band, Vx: 24.3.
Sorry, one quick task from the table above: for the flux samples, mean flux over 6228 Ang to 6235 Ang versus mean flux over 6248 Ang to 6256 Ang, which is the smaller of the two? 24.58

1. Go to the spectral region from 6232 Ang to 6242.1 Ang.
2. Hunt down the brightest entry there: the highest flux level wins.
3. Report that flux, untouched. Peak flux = 27.5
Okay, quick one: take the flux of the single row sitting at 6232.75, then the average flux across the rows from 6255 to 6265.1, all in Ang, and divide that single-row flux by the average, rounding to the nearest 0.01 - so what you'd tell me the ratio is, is 1.06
